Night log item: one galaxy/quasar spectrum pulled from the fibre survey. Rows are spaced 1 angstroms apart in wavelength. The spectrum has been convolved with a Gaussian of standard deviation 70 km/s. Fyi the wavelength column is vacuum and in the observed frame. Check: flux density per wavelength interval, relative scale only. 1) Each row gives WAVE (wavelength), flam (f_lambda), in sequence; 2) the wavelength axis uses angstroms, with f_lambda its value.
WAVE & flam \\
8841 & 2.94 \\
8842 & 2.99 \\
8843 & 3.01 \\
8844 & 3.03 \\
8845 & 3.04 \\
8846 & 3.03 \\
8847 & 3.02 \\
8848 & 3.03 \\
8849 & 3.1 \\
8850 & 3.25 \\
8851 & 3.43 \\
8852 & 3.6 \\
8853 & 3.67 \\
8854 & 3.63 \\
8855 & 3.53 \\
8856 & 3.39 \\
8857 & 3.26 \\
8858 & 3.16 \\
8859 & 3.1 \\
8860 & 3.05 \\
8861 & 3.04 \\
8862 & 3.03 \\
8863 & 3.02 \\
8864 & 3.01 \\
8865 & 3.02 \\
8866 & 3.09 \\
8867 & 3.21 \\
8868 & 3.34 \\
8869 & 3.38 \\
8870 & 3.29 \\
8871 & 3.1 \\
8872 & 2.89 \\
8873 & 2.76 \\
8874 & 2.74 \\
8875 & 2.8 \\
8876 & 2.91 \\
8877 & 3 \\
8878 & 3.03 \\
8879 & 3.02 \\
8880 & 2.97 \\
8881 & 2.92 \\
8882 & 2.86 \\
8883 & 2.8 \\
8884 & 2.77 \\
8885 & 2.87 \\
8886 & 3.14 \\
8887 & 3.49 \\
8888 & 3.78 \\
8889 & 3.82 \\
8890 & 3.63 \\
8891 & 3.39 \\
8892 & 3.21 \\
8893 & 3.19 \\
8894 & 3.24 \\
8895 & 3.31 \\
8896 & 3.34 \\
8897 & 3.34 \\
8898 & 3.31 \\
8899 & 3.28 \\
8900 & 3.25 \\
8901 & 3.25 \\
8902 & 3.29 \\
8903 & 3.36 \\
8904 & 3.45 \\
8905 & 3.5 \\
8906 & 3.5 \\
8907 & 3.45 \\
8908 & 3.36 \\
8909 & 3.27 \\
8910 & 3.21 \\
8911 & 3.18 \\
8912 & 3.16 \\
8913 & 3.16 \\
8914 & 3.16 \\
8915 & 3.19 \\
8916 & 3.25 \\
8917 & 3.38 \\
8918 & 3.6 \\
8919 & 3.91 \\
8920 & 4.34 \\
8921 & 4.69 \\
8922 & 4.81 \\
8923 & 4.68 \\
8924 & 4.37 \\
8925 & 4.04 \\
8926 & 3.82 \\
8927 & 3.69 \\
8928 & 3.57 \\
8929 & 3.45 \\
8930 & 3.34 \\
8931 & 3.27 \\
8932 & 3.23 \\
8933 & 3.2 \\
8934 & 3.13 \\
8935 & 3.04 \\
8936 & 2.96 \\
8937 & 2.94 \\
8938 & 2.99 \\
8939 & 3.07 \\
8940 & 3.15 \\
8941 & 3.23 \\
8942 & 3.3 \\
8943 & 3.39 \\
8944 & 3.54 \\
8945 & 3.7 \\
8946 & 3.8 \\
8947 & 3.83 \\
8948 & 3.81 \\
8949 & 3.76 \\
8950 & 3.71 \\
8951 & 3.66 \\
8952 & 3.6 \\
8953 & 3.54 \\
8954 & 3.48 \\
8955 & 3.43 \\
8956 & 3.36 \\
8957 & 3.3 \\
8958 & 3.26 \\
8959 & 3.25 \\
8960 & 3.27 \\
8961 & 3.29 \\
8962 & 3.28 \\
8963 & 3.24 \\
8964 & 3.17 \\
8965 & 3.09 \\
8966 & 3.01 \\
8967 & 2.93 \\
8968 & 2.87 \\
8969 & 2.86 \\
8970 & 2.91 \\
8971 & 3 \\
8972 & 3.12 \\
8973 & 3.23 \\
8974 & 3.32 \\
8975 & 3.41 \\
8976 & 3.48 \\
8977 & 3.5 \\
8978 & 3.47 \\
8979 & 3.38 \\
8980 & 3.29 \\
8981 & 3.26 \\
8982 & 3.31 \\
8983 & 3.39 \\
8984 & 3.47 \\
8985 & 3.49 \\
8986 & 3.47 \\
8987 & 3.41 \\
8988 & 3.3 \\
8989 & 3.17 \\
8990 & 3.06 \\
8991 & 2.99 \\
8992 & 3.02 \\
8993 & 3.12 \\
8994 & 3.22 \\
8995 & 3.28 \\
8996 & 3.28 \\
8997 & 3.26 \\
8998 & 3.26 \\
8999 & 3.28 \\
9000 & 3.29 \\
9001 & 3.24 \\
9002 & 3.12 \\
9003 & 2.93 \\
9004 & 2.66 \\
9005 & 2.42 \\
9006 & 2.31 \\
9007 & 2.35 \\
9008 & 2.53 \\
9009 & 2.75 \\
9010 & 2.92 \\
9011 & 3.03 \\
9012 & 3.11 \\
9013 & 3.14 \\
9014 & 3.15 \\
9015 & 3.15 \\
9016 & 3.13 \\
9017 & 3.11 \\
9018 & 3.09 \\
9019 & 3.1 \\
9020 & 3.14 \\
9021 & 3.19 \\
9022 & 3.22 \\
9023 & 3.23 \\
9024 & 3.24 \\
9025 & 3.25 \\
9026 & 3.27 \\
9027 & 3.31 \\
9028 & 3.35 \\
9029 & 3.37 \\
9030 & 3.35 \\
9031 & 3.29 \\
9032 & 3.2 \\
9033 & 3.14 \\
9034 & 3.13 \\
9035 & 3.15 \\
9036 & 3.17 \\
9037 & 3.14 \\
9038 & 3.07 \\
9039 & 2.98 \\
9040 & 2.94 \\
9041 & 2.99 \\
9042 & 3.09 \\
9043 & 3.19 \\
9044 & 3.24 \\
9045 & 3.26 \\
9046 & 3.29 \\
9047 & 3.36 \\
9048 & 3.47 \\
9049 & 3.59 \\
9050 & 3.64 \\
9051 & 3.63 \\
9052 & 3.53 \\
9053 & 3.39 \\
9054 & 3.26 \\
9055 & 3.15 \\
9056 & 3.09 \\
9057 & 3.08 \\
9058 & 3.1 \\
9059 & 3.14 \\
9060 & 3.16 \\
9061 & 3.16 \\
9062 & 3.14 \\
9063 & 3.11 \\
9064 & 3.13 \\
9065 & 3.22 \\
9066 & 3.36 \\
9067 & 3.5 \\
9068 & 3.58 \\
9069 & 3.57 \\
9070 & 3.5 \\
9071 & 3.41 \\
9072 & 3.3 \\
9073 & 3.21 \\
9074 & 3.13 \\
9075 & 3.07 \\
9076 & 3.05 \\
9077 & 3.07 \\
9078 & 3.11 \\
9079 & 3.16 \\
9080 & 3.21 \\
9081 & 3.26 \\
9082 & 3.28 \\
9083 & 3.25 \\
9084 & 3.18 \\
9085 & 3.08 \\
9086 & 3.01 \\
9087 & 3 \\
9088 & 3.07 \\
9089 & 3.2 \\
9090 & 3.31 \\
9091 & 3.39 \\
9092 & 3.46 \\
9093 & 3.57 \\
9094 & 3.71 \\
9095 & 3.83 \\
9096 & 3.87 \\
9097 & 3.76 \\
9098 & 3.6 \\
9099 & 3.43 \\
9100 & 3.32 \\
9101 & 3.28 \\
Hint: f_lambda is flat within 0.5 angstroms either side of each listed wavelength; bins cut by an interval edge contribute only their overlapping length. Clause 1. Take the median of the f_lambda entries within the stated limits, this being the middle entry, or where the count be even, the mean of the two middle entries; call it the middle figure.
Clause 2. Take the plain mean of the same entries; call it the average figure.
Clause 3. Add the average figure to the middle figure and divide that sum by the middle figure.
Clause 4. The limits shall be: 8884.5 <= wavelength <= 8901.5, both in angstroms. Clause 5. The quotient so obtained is 2.01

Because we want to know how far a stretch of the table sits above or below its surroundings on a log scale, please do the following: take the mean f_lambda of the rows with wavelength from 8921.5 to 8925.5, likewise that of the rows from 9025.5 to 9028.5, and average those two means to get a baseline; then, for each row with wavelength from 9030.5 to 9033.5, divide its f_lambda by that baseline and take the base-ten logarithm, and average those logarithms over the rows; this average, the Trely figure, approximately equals -0.084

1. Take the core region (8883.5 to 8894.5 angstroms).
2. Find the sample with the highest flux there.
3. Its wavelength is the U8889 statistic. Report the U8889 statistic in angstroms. 8889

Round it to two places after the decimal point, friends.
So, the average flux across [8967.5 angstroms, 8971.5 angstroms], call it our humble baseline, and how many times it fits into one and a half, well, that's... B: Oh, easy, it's 0.52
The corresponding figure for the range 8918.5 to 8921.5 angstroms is 0.35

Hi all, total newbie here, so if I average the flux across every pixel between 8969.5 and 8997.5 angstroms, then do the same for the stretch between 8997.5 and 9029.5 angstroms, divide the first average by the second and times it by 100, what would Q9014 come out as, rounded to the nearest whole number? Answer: 107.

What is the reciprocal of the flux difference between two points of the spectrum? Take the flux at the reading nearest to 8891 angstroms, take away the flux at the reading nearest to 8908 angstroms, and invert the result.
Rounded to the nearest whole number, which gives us 33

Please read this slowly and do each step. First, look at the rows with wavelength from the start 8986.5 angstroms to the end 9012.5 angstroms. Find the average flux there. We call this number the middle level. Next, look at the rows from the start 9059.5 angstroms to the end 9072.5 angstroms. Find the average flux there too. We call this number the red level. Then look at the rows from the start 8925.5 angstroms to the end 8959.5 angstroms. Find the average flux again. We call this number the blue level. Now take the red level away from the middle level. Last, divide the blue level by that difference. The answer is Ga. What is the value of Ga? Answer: -11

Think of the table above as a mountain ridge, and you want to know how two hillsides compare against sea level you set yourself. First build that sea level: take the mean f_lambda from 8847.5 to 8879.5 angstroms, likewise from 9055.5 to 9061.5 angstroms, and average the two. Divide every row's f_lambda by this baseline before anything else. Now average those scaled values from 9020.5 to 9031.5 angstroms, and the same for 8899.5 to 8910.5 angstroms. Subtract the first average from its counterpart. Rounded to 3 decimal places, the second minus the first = 0.024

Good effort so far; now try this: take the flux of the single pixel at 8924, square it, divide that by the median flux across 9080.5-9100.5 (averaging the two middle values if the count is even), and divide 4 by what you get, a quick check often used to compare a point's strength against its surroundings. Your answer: 0.69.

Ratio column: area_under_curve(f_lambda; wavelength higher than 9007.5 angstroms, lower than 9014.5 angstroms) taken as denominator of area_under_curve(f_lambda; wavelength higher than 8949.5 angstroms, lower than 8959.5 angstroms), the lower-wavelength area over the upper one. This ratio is 1.7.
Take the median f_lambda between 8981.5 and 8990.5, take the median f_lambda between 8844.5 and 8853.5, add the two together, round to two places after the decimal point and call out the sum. 6.49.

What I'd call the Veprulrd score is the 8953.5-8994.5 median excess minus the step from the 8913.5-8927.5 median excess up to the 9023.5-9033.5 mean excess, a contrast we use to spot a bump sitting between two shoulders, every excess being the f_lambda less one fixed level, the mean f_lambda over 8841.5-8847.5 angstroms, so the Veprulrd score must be 0.84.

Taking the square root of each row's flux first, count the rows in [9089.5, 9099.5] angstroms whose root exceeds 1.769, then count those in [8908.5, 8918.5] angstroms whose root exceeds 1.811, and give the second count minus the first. -8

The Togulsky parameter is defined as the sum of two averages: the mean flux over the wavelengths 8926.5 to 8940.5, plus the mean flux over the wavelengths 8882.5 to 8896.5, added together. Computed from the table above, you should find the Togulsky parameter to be 6.5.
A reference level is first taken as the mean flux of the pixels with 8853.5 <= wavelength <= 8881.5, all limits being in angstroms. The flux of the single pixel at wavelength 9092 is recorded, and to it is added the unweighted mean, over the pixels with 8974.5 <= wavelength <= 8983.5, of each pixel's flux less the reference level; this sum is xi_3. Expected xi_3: 3.75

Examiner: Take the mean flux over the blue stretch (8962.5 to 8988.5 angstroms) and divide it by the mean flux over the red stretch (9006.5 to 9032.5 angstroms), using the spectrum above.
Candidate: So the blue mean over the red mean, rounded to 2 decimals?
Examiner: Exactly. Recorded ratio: 1.04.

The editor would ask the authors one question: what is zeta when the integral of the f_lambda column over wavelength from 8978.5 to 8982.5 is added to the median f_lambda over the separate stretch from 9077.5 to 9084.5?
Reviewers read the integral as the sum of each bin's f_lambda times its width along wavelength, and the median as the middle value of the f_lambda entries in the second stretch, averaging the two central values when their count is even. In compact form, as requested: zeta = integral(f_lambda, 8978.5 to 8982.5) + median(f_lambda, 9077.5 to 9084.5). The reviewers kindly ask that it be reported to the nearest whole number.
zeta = 16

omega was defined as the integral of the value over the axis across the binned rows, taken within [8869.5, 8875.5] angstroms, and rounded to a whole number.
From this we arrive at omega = 18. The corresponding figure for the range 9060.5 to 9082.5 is 72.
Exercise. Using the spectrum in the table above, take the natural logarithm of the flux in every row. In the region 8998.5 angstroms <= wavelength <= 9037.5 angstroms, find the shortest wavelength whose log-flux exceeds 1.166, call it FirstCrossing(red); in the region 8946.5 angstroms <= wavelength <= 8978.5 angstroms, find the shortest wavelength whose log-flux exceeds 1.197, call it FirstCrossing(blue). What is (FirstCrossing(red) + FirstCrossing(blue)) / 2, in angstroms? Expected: 8973.0 angstroms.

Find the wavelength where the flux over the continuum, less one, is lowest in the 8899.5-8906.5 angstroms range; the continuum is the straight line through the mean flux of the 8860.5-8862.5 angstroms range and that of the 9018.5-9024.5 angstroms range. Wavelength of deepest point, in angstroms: 8901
